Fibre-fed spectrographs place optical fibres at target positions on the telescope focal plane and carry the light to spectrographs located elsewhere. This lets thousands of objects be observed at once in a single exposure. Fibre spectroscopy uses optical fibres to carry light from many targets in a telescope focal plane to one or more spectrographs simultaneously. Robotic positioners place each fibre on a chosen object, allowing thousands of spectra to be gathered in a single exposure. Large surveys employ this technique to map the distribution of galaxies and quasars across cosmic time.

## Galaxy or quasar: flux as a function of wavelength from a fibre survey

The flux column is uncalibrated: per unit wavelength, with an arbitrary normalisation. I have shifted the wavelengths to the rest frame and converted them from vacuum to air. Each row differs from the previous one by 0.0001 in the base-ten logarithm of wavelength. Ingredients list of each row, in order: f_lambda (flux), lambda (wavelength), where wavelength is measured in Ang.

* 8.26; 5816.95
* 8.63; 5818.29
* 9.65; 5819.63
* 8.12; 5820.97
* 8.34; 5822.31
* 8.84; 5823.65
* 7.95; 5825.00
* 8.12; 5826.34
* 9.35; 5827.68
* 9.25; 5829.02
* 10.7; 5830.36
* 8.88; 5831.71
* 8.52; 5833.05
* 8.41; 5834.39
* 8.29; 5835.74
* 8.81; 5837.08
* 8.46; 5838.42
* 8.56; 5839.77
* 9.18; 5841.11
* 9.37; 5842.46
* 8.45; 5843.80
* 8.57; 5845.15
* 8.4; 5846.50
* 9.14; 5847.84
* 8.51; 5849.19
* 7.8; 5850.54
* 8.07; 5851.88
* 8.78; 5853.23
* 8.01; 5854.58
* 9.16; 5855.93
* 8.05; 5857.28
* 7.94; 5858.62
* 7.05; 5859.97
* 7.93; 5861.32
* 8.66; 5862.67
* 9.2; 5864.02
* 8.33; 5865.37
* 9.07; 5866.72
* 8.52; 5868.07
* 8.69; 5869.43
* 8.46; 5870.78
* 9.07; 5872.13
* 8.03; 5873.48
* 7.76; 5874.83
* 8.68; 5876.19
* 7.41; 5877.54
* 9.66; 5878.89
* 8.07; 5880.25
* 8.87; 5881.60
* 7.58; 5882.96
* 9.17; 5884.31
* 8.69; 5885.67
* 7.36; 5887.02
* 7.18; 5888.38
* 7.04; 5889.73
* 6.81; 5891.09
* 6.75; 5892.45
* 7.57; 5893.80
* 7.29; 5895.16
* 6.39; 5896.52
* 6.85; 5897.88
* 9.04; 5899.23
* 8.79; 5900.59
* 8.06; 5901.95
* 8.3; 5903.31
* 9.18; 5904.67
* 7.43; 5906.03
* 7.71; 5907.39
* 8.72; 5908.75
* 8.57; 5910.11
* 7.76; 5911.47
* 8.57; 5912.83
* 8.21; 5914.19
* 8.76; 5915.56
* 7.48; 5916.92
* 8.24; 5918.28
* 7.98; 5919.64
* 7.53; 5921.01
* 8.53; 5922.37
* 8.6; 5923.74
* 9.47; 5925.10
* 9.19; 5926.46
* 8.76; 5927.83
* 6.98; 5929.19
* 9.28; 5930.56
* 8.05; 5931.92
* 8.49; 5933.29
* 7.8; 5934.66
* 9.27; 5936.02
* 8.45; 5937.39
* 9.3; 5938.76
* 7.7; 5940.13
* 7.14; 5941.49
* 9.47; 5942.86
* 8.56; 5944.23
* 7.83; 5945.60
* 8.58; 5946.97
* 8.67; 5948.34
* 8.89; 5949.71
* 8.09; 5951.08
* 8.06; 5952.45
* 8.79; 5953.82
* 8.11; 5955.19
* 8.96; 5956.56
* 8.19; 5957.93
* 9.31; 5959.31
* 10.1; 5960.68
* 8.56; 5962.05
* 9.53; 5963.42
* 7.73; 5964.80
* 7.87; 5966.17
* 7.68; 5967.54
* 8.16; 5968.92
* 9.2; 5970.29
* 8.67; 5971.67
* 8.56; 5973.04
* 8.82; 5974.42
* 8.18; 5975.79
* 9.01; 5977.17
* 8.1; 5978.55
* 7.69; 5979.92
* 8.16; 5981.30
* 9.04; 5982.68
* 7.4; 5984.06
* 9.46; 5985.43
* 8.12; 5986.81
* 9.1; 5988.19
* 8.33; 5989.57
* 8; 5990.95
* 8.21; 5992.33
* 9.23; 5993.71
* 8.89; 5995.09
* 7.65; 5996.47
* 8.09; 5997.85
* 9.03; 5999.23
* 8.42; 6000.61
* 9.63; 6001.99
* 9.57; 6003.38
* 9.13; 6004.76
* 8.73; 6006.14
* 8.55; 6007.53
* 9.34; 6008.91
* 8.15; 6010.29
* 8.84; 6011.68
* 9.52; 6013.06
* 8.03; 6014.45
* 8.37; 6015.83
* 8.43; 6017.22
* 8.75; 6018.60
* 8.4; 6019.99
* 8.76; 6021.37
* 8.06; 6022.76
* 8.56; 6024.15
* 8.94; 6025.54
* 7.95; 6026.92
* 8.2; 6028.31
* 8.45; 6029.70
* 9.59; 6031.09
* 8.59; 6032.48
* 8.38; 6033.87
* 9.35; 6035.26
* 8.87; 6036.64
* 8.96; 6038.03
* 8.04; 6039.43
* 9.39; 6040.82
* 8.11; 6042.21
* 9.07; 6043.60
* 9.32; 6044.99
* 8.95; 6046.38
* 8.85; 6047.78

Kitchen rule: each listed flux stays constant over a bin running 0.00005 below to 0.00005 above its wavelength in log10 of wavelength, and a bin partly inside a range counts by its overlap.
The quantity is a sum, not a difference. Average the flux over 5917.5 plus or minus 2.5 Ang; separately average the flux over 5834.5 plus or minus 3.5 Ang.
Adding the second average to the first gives 16.7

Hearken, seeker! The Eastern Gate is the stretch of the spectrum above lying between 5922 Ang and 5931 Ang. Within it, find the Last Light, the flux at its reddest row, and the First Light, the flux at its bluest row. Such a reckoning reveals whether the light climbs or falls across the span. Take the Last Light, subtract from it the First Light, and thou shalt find 0.75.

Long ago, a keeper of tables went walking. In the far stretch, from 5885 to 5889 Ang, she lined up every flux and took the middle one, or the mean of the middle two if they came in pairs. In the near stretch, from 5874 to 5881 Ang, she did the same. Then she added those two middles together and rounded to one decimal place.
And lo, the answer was 15.4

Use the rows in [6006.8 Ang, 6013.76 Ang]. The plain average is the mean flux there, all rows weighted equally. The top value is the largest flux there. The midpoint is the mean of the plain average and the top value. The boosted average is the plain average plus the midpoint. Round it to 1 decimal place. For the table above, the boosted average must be 18.1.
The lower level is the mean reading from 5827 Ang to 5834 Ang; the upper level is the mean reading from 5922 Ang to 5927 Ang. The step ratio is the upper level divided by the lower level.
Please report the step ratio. 0.96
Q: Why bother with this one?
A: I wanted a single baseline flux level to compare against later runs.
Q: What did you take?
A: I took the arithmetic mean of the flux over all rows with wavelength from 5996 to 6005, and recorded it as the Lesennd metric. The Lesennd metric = 8.8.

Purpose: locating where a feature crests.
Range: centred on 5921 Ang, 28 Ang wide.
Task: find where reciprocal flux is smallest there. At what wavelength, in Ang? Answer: 5925.10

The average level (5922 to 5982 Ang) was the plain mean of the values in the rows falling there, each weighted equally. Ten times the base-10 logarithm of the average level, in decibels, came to 9.30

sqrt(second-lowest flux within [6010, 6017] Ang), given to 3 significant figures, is 2.85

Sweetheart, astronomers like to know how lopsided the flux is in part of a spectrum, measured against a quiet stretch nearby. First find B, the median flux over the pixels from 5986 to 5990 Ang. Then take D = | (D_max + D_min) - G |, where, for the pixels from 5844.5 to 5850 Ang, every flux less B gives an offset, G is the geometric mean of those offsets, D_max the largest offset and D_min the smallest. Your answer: 0.66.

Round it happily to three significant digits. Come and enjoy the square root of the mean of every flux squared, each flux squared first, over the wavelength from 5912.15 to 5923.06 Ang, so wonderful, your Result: 8.17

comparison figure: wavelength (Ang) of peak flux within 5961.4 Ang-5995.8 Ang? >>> 5963.42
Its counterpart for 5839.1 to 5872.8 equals 5842.46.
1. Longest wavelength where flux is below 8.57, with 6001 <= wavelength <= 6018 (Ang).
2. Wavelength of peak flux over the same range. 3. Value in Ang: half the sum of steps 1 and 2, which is 6009.6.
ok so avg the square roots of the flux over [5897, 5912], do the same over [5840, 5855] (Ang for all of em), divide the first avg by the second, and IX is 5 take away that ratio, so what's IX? 4.02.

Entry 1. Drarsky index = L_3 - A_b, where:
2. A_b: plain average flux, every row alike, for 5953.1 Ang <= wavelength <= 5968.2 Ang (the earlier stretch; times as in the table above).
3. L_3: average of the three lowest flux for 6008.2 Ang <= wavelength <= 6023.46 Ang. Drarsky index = -0.54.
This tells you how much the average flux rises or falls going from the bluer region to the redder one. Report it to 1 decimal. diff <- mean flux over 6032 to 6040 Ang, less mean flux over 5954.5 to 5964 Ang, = -0.3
